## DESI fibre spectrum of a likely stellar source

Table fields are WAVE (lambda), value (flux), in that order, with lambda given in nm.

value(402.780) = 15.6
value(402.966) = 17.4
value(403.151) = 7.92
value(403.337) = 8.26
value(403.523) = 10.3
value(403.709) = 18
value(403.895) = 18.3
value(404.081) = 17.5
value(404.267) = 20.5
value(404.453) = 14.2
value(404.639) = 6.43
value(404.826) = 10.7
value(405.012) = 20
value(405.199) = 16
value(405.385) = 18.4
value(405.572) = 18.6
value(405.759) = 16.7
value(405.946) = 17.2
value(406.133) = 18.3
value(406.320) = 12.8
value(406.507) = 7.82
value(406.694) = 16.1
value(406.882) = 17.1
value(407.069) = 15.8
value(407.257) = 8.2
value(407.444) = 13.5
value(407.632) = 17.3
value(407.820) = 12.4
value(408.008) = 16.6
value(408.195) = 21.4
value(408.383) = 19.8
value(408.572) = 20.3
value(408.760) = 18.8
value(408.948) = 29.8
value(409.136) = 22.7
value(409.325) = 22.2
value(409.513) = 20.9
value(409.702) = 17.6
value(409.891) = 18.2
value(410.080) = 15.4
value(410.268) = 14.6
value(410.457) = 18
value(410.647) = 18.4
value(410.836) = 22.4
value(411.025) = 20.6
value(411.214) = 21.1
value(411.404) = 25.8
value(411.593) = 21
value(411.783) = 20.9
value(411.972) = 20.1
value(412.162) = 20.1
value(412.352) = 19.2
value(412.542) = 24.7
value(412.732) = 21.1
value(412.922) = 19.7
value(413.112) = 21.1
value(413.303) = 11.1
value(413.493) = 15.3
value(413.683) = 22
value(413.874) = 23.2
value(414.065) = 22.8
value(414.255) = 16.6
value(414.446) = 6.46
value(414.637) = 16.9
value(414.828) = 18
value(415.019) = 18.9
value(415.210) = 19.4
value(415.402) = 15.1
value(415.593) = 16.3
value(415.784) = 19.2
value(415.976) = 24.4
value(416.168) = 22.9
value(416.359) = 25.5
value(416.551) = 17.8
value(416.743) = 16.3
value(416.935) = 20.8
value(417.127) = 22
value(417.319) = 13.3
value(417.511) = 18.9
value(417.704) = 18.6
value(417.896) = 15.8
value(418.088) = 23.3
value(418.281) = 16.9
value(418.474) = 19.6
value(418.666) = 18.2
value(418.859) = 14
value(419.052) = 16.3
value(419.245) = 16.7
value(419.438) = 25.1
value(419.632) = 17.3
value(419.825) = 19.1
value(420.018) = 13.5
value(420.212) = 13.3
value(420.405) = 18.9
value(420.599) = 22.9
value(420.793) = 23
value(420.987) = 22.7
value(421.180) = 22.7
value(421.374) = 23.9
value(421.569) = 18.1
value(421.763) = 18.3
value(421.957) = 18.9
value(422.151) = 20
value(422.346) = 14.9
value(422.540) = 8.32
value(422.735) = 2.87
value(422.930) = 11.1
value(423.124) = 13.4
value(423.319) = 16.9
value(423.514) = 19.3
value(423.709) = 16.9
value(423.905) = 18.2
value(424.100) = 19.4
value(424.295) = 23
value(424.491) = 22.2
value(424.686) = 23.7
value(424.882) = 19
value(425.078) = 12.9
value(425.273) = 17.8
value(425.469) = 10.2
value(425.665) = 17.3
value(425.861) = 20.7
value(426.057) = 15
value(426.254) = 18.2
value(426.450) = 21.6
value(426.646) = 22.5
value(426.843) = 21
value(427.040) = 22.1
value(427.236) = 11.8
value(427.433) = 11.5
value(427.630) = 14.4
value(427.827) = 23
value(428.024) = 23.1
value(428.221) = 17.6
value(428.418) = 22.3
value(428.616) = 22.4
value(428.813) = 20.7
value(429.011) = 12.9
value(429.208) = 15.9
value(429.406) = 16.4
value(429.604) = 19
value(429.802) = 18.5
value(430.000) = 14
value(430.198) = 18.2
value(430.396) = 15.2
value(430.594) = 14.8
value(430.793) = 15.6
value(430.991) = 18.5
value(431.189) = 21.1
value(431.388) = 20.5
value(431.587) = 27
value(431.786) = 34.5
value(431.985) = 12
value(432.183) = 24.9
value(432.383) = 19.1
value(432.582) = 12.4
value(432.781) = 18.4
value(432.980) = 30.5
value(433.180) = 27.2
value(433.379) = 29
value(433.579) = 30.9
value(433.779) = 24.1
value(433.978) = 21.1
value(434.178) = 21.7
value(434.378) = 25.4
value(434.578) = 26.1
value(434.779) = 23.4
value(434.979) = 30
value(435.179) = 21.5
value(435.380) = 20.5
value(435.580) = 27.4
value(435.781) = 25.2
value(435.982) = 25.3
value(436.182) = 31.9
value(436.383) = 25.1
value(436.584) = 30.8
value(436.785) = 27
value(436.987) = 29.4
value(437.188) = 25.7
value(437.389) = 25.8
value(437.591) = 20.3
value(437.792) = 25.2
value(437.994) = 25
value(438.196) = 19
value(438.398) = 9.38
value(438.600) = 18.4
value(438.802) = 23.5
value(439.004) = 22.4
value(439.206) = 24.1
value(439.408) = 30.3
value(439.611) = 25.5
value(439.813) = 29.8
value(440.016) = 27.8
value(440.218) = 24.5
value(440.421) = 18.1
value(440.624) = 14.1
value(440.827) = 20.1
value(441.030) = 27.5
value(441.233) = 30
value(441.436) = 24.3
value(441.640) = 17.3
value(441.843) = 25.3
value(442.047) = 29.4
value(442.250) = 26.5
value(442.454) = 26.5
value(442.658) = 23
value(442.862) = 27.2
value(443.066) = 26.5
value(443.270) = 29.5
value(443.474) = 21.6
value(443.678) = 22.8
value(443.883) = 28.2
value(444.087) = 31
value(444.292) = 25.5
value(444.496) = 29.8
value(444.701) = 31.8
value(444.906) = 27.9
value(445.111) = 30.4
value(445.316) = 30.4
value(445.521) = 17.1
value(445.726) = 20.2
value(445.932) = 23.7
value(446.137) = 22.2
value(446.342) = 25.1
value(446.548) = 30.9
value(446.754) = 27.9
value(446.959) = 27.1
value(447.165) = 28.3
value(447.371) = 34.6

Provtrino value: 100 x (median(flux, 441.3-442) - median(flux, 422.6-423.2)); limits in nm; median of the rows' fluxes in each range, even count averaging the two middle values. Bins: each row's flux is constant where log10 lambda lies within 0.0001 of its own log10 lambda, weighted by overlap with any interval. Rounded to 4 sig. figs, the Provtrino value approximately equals 1320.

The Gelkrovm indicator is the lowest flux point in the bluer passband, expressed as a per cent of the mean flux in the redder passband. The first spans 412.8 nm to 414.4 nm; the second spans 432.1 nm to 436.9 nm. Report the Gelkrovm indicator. 44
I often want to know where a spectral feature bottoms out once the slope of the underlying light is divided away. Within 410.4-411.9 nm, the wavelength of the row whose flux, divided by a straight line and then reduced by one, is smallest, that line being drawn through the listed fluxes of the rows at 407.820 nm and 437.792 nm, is 410.457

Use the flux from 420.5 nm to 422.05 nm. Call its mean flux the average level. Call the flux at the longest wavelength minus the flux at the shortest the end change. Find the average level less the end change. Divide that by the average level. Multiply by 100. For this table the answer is 119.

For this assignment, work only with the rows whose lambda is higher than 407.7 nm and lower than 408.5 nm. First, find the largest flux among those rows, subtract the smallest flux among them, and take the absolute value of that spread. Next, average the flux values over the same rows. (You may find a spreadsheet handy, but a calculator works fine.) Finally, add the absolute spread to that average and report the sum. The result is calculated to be 27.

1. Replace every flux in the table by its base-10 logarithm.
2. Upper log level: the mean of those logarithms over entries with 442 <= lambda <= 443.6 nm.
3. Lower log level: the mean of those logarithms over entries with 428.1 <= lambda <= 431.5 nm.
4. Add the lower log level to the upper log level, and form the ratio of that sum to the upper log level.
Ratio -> 1.88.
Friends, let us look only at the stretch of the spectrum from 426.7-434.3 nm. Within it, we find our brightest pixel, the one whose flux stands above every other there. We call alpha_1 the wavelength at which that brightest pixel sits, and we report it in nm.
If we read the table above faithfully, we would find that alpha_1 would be 431.786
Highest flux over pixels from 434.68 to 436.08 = 30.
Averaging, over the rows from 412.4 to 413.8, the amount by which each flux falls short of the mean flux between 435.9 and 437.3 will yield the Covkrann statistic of 9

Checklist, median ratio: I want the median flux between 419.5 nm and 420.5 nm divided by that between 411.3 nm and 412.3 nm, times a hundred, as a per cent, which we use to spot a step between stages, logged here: 83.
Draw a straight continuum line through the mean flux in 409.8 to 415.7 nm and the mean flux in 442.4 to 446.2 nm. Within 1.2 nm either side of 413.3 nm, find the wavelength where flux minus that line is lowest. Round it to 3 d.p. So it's 414.446 nm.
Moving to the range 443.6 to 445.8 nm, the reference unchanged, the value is 445.521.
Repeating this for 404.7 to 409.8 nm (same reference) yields 406.507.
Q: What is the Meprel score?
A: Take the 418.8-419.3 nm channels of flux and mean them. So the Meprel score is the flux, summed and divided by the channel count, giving 16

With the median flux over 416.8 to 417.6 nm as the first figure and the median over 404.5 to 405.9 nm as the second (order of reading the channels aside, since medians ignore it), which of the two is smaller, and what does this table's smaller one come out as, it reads 16.7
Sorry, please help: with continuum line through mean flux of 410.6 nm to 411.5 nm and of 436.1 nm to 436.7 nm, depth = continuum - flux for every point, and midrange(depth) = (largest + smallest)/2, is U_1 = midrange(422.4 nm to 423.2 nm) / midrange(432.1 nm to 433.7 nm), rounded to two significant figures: 2.6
